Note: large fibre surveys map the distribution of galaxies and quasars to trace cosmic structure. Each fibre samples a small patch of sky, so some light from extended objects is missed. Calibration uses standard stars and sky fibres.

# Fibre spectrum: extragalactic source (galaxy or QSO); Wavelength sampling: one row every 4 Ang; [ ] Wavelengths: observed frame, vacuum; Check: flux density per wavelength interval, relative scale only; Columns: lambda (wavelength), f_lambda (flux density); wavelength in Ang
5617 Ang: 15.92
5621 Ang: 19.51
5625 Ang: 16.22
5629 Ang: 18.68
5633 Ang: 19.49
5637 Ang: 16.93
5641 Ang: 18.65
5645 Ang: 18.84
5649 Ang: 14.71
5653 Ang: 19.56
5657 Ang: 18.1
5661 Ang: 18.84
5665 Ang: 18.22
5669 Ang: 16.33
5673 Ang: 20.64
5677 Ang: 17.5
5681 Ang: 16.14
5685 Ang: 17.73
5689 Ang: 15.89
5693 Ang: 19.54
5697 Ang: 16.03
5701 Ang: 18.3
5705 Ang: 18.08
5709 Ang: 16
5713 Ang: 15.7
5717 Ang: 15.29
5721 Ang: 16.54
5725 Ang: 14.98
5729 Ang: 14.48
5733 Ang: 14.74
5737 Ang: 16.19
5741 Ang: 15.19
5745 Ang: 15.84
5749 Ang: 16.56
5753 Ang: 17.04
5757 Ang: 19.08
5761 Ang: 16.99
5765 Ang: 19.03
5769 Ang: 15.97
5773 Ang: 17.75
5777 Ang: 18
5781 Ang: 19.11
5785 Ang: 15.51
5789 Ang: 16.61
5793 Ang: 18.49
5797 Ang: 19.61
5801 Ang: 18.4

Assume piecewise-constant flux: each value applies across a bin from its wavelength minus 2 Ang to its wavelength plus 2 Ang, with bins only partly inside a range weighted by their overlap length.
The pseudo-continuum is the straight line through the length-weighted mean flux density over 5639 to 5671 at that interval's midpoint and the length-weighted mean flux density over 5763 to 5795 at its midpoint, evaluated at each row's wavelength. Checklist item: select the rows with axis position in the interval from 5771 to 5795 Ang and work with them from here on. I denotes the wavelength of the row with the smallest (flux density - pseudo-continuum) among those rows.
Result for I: 5785 Ang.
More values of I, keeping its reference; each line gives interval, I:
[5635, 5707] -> 5649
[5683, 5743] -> 5729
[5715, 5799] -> 5729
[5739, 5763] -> 5741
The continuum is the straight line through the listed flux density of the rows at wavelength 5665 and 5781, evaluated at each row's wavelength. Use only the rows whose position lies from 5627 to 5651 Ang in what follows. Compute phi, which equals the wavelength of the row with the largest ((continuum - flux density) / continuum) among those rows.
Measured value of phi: 5649 Ang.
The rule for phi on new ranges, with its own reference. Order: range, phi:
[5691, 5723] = 5717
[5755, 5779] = 5769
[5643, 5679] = 5649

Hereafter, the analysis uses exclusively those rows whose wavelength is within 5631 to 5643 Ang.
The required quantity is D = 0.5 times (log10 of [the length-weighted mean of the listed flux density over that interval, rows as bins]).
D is 0.632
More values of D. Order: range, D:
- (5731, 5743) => 0.593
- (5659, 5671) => 0.625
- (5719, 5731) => 0.593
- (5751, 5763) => 0.624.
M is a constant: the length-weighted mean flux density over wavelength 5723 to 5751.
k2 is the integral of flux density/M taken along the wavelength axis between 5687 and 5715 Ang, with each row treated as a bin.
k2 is 31.0 Ang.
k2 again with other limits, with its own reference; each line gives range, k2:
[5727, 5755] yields 28.5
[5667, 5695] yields 32.1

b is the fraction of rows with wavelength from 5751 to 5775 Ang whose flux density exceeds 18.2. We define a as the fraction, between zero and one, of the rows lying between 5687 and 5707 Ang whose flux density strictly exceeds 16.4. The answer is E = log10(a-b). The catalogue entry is -0.6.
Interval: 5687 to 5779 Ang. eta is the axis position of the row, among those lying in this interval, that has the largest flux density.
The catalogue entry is 5693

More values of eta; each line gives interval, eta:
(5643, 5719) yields 5673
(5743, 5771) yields 5757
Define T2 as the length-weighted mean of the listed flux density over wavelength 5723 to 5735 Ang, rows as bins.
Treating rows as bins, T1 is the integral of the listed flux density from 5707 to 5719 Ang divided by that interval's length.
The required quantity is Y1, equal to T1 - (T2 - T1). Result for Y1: 17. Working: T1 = 15.7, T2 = 14.7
